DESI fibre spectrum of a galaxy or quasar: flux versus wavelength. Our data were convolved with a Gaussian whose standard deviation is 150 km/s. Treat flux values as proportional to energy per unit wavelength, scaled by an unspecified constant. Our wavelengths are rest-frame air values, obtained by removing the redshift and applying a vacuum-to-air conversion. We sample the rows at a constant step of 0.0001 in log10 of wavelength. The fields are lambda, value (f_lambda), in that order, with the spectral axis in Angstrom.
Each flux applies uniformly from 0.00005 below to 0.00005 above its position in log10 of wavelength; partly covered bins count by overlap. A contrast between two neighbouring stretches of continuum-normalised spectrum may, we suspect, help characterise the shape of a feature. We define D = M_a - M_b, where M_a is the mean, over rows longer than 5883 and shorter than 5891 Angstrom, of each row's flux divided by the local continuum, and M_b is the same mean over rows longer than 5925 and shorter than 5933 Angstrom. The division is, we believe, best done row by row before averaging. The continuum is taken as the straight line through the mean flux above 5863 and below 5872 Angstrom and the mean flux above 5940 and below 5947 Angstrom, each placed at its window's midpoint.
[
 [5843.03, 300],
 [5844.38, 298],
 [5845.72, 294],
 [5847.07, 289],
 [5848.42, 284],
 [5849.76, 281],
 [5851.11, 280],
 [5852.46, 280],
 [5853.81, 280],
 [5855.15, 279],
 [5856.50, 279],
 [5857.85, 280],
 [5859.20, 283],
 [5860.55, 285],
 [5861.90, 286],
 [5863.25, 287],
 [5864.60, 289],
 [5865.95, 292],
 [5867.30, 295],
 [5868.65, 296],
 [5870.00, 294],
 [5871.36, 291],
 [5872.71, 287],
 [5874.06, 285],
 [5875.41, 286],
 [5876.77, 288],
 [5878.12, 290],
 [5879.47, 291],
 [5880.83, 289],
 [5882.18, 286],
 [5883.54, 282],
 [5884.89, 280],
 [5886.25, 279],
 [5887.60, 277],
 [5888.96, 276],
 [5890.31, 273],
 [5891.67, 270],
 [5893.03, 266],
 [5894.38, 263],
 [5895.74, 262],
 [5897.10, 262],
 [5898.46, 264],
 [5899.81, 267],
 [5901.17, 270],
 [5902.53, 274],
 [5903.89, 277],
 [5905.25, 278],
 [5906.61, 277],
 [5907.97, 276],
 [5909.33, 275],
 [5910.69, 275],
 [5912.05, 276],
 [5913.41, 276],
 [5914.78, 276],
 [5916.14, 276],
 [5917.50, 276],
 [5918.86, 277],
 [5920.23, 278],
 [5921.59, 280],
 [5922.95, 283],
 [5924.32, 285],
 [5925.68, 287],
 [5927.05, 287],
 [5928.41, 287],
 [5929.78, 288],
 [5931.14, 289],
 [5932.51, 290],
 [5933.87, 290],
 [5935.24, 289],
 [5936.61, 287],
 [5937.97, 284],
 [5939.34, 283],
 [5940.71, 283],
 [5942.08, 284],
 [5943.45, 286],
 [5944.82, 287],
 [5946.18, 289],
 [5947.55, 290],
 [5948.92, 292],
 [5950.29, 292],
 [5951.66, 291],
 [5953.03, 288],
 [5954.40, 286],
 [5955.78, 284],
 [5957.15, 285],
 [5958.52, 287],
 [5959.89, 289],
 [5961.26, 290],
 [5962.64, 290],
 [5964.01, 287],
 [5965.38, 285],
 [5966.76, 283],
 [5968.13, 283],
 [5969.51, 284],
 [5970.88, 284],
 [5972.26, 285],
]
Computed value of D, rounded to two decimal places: -0.05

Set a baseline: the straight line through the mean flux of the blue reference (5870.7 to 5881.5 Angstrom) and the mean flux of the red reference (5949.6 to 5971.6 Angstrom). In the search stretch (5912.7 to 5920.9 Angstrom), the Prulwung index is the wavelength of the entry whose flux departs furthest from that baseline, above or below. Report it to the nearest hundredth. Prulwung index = 5913.41 Angstrom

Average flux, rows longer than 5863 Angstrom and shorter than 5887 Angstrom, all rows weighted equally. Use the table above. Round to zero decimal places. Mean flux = 288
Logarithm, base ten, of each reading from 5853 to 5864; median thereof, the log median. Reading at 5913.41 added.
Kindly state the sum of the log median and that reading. 278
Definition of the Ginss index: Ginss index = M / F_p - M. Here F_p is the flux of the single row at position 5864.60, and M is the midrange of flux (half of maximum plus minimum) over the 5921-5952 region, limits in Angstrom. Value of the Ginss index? -285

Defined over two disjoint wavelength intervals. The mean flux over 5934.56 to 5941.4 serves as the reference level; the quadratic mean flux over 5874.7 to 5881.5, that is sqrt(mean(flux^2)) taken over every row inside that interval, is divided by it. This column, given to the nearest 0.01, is 1.01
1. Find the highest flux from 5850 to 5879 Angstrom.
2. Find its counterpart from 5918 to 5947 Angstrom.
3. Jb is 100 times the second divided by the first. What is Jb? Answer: 98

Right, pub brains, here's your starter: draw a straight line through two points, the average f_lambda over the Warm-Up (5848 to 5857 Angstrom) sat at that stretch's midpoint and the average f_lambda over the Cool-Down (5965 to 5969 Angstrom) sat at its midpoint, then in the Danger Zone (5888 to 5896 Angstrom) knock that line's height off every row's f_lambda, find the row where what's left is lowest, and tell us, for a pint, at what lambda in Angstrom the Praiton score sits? 5895.74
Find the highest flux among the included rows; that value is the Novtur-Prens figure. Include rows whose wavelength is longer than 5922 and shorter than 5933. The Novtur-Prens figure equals 290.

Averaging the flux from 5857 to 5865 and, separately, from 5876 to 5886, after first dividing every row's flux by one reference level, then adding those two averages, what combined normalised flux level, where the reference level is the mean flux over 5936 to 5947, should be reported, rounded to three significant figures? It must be 2.00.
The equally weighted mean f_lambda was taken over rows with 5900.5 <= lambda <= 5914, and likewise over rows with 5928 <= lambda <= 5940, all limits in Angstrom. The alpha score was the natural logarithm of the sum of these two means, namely 6.33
